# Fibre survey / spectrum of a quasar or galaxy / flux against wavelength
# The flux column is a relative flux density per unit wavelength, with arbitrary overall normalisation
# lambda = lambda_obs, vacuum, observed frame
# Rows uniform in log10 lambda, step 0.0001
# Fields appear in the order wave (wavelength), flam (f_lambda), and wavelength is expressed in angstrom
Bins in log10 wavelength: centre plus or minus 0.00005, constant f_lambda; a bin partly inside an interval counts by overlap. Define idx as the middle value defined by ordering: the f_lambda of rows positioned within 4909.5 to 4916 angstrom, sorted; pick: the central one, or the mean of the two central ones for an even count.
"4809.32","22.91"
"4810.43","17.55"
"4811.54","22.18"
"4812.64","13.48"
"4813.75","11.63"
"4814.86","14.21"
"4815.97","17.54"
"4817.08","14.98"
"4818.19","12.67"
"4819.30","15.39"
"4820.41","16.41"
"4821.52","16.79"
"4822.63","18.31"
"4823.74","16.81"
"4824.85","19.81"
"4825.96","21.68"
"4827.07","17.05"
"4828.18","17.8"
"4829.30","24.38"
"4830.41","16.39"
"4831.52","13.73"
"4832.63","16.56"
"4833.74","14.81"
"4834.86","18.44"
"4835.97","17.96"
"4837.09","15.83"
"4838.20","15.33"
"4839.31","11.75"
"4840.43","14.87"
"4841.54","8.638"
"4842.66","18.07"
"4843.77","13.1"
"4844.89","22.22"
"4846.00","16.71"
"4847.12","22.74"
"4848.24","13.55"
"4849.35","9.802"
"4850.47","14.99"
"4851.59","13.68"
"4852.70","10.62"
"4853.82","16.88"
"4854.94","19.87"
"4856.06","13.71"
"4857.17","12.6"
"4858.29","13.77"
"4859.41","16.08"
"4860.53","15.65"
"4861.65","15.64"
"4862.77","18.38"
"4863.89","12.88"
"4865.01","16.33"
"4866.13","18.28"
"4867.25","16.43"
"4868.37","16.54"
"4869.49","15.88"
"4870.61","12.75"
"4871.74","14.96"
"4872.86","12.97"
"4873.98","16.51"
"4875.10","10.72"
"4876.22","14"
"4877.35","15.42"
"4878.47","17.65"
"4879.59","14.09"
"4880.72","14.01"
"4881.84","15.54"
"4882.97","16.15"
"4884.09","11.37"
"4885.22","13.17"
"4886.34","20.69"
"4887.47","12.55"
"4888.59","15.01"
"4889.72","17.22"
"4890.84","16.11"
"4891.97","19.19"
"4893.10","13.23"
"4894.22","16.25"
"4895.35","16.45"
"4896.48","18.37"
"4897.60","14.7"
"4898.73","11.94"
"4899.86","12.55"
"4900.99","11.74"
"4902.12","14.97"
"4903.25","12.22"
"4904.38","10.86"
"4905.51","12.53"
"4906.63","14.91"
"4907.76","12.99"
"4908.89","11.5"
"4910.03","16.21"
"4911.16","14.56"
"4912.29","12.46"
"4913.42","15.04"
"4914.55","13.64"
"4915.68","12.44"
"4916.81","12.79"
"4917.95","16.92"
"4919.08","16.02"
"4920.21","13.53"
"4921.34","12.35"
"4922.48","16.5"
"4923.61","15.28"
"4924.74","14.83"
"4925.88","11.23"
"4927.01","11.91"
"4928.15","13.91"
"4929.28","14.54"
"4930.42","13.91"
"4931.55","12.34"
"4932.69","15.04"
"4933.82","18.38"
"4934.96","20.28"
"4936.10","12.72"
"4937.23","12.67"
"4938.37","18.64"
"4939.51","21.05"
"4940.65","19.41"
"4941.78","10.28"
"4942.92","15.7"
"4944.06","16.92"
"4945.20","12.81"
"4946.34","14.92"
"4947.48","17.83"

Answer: 14.1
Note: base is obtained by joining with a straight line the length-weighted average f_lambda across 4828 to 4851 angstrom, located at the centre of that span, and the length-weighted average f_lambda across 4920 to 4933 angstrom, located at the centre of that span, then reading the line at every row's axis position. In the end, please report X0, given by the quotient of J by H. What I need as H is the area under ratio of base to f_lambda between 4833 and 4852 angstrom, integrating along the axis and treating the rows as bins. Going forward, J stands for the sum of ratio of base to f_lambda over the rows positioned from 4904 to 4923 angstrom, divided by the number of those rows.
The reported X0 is 0.0498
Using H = 20.8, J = 1.04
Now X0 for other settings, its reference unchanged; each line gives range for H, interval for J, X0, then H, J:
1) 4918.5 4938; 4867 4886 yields 0.0556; 18.9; 1.05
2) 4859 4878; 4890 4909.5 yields 0.0542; 19.4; 1.05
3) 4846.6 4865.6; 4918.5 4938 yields 0.0475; 20.5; 0.97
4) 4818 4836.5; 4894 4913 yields 0.0598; 17.8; 1.06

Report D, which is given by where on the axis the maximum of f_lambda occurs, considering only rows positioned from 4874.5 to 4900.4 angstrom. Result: 4886.34 angstrom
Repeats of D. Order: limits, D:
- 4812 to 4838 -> 4829.30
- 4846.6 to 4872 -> 4847.12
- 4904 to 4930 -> 4917.95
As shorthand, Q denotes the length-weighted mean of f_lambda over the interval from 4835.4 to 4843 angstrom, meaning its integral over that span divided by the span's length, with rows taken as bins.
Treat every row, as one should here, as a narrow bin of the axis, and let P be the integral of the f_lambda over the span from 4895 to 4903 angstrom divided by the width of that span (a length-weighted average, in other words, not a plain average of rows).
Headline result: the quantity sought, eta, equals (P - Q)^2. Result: 0.1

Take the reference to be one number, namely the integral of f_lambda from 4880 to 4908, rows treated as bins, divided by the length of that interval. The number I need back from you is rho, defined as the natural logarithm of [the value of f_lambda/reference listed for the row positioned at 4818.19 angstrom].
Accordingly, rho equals -0.14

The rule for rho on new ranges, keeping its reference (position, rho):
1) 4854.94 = 0.31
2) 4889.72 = 0.16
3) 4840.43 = 0.02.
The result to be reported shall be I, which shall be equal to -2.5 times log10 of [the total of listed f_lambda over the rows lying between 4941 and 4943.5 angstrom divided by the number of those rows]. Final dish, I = -2.78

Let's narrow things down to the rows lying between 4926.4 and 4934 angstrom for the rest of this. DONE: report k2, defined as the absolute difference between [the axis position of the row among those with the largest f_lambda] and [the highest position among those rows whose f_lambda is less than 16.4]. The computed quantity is 1.1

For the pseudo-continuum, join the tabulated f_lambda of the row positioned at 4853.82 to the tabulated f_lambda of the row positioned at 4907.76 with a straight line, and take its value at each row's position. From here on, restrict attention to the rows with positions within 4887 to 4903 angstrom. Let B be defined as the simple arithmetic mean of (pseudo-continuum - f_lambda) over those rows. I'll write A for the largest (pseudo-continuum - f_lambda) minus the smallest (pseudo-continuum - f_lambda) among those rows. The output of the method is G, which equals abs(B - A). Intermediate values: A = 7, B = -1.1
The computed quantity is 8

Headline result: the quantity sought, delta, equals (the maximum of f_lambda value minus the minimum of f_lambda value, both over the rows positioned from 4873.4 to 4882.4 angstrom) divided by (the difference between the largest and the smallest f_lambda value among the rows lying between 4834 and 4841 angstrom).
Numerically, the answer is 1.04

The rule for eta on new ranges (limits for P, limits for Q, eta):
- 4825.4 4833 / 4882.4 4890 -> 10.2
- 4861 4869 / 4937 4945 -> 0.0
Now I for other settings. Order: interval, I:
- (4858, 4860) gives -2.93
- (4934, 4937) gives -3.04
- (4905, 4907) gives -2.84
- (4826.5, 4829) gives -3.10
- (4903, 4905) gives -2.66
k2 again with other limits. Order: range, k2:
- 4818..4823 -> 3.3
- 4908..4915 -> 4.5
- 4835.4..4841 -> 4.5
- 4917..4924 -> 5.7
